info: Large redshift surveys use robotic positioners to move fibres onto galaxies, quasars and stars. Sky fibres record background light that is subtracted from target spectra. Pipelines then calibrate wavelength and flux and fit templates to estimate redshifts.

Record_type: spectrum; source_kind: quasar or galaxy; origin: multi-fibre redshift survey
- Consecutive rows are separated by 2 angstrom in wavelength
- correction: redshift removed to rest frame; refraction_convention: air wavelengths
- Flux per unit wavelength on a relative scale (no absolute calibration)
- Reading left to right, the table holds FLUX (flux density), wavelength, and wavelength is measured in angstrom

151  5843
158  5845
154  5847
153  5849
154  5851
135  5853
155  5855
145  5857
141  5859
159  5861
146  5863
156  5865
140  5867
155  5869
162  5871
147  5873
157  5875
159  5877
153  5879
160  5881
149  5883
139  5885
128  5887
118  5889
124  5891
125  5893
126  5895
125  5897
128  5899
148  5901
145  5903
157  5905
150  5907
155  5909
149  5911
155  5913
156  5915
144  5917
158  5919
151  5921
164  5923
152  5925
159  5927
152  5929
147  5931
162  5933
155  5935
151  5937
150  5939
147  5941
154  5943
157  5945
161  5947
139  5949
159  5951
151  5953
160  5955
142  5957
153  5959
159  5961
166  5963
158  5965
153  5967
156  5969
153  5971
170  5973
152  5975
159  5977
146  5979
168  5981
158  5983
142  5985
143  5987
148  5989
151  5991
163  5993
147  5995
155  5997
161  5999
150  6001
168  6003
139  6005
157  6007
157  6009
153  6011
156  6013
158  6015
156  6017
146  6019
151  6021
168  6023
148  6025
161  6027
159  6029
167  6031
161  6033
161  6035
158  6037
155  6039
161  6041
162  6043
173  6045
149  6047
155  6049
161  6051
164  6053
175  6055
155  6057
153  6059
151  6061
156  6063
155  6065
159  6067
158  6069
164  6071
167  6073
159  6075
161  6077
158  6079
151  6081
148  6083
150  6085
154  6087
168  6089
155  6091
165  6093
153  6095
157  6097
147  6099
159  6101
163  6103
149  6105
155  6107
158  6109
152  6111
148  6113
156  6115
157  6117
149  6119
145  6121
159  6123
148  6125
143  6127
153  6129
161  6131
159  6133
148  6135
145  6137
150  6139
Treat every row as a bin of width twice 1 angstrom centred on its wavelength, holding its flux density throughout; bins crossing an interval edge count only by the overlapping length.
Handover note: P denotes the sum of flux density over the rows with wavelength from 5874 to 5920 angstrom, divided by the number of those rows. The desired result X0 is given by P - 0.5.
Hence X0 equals 143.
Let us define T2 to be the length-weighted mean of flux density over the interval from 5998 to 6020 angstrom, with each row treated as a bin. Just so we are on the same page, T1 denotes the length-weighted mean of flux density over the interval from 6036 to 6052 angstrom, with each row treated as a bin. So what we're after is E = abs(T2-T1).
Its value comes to 4.6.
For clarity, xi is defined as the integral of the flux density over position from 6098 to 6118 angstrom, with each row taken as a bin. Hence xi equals 3088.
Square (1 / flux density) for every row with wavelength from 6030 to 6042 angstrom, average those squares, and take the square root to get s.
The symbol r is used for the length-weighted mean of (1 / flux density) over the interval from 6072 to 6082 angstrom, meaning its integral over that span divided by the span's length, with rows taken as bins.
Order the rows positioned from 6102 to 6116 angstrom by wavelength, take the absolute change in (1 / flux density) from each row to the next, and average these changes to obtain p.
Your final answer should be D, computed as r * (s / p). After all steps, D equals 0.136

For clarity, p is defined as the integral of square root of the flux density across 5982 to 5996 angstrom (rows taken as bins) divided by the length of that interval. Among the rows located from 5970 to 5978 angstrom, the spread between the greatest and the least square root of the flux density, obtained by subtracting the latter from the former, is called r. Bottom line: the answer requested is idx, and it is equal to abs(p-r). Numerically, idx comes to 11.5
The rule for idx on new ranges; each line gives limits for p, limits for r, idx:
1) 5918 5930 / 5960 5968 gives 12.0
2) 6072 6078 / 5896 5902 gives 11.8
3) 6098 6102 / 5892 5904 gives 11.4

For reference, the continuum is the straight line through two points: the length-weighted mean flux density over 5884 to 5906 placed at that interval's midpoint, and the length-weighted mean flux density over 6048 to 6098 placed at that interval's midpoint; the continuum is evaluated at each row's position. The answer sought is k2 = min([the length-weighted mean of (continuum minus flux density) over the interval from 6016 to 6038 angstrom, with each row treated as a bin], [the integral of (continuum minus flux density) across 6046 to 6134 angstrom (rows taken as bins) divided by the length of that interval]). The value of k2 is -6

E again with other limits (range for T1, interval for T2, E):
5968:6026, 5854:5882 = 1.9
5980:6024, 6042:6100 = 3.7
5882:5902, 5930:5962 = 21.9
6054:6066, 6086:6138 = 3.4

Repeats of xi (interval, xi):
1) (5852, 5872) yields 2988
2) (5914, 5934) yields 3090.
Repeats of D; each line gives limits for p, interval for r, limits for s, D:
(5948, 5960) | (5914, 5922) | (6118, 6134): 0.075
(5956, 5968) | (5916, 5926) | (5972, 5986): 0.137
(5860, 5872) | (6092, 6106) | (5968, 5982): 0.076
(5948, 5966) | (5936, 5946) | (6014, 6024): 0.091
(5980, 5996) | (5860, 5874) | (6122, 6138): 0.114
